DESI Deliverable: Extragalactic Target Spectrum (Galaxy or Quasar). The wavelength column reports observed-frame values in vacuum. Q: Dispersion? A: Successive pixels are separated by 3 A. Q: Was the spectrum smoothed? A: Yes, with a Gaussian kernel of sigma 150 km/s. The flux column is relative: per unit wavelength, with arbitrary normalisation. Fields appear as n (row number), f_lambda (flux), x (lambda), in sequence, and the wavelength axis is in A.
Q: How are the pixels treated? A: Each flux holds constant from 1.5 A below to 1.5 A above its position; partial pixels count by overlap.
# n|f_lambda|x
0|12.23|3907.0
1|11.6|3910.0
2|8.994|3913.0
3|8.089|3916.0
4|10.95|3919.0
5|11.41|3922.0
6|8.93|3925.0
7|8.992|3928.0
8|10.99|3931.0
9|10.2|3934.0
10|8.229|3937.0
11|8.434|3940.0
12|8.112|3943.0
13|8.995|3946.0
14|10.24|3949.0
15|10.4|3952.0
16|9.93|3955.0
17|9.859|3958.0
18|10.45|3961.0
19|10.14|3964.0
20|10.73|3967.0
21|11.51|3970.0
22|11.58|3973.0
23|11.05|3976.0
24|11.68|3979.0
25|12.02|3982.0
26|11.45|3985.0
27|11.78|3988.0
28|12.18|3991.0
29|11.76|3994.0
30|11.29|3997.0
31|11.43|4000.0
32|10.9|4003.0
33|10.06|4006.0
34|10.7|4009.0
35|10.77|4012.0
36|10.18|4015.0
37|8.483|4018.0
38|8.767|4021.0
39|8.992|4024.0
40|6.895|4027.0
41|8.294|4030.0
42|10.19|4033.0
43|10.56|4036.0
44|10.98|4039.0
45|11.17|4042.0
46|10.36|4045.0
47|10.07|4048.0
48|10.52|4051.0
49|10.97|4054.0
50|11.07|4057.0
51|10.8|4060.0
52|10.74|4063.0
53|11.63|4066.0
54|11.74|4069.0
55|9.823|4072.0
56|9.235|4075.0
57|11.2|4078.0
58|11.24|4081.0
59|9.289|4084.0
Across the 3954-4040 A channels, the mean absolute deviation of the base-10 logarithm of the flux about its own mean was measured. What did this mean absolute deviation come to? 0.0414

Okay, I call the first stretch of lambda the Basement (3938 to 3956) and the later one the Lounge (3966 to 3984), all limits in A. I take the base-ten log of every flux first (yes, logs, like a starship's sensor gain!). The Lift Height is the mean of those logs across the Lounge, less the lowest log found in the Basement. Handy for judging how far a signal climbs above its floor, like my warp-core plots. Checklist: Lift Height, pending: 0.15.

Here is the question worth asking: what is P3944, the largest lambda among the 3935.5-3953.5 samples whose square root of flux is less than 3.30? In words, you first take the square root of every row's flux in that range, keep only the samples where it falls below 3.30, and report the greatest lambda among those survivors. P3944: 3952.0 A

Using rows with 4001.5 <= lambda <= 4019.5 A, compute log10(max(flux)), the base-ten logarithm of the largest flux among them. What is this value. 1.04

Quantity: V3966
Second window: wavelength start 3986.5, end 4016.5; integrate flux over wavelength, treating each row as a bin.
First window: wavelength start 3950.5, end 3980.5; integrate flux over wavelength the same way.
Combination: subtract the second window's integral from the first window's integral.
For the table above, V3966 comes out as -11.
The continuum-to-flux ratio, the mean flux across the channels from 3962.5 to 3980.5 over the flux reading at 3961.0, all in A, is 1.06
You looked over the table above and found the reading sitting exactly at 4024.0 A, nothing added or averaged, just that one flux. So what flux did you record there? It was 8.992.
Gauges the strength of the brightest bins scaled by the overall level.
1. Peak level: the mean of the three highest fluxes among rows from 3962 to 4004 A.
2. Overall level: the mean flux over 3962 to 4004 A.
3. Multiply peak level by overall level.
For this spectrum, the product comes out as 137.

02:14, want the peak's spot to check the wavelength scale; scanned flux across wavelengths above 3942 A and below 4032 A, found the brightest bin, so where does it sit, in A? 3991.0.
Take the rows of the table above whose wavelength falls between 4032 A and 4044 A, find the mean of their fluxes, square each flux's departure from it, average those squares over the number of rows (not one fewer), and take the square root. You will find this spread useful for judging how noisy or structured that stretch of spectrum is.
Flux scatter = 0.38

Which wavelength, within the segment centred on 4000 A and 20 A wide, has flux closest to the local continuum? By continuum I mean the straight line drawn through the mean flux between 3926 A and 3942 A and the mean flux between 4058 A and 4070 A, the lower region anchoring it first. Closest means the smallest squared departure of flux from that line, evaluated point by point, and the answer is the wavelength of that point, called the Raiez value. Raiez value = 4009.0 A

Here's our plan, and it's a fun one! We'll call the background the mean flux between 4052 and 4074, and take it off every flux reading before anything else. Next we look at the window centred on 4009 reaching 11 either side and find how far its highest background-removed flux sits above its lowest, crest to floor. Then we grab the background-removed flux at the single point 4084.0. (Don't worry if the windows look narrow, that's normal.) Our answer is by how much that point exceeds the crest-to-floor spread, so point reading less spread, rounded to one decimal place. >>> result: -4.6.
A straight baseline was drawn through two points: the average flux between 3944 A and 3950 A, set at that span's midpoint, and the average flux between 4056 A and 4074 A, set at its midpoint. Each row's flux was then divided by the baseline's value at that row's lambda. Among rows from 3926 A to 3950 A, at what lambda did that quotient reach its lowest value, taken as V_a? 3943.0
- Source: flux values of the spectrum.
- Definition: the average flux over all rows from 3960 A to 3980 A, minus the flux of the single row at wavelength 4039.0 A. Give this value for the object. 0.0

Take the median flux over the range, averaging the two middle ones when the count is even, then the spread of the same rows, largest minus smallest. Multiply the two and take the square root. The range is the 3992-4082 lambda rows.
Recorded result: 7.2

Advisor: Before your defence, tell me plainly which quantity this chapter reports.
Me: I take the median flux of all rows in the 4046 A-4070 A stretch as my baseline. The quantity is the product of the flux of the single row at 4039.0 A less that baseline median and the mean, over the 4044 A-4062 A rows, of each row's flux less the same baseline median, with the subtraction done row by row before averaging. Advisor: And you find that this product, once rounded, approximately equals -0.02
